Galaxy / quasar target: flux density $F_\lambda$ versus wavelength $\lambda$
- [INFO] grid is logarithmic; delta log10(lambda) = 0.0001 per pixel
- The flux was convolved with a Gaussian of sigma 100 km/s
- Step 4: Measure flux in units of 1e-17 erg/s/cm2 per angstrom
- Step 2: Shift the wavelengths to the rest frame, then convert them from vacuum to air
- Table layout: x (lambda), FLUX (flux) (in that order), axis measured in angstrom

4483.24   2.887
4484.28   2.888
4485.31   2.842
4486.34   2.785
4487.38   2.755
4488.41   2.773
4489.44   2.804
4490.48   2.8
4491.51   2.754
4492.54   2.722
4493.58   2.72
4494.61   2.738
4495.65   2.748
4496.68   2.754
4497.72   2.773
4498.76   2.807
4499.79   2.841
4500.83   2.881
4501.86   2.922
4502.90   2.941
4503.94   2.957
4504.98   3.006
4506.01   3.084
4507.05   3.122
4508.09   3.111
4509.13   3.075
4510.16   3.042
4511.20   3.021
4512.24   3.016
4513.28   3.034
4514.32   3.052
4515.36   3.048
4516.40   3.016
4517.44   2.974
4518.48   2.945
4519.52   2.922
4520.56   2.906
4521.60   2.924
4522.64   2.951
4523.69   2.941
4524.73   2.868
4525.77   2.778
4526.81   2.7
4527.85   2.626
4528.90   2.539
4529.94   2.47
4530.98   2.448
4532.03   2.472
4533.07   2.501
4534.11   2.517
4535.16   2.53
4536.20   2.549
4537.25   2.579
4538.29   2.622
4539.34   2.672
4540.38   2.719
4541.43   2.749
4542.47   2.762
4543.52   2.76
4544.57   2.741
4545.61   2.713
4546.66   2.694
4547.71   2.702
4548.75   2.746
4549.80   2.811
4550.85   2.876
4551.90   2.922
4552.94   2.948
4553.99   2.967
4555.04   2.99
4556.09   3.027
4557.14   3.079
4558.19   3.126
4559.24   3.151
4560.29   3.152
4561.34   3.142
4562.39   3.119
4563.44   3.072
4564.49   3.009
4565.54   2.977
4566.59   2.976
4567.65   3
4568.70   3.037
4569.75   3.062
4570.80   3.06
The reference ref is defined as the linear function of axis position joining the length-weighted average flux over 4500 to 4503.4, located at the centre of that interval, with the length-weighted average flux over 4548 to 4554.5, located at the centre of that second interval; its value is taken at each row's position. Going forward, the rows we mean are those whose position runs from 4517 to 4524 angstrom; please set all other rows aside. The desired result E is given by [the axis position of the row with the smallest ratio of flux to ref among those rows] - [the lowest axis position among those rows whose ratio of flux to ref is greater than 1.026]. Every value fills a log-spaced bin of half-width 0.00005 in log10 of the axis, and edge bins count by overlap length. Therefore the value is 3.1 angstrom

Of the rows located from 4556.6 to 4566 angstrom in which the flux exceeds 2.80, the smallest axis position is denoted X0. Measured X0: 4557.14 angstrom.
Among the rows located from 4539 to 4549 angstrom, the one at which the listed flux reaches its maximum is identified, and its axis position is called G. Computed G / 4542.47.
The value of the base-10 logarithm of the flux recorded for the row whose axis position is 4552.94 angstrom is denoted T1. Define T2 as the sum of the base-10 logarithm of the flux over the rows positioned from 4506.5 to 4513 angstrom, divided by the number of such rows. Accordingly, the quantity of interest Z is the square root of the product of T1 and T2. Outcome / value 0.478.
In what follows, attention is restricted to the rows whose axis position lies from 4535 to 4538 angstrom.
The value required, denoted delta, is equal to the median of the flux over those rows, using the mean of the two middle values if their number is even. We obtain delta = 2.5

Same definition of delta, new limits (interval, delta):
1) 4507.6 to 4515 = 3.0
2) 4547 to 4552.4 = 2.8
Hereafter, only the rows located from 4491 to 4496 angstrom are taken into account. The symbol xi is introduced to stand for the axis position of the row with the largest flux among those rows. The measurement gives 4491.51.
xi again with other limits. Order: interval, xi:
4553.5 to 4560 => 4559.24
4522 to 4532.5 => 4522.64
